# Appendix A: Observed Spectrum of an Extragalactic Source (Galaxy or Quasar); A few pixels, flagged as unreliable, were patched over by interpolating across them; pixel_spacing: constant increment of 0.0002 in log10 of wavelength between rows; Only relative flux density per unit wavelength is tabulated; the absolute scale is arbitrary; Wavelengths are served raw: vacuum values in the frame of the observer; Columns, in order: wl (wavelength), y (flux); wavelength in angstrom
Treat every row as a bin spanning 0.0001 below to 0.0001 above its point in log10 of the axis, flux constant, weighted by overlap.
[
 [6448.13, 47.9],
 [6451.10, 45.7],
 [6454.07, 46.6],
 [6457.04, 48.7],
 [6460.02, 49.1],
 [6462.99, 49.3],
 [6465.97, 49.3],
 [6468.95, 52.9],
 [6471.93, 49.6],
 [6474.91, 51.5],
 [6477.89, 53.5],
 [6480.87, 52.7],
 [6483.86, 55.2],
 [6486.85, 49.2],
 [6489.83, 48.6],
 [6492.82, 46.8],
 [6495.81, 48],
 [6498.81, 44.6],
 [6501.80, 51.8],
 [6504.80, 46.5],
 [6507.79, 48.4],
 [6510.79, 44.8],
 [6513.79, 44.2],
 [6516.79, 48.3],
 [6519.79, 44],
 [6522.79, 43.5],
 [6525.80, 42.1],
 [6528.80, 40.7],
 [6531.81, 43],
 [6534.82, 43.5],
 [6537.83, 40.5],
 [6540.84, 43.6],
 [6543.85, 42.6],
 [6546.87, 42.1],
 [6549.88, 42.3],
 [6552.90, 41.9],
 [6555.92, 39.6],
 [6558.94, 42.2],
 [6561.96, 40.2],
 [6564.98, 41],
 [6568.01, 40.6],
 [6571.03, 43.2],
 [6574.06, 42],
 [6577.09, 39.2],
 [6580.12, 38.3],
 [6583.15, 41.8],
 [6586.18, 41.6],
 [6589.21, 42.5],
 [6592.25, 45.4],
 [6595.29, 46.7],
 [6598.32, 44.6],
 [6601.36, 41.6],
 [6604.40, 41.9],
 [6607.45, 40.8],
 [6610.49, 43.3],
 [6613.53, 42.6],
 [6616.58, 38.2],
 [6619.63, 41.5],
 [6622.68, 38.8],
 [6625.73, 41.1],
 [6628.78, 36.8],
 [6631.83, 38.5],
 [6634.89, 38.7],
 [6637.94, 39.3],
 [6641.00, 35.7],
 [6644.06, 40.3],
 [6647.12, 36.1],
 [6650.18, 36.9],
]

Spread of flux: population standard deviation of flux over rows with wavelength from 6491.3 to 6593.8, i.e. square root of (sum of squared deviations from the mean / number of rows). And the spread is 2.9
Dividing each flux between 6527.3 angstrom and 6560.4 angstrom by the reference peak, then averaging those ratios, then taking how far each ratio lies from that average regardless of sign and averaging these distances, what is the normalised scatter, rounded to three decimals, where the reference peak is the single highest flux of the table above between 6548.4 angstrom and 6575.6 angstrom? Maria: 0.022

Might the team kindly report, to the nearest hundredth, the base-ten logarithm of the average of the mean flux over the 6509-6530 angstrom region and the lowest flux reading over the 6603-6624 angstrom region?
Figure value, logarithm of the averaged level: 1.61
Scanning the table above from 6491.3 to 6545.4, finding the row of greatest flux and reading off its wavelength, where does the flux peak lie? 6501.80 angstrom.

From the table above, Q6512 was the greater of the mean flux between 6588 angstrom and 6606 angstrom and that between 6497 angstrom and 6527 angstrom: 46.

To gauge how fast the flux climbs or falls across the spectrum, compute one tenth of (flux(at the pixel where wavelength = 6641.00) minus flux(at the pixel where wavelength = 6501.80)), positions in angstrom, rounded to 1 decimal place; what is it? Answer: -1.6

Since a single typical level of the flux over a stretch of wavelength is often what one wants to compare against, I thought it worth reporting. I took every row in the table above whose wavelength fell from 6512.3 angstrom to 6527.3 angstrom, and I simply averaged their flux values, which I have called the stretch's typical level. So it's 44.4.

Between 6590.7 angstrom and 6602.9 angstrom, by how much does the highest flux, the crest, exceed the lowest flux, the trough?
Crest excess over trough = 5.1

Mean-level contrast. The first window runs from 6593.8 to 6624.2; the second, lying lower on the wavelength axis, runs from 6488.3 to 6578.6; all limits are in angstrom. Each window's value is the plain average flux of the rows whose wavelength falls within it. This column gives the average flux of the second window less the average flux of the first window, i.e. 1.7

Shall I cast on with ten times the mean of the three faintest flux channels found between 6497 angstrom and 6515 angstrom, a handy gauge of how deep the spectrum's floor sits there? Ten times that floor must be 445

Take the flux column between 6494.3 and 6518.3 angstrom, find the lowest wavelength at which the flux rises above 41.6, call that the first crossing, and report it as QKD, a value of 6495.81 angstrom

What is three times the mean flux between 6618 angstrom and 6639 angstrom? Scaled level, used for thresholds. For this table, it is 118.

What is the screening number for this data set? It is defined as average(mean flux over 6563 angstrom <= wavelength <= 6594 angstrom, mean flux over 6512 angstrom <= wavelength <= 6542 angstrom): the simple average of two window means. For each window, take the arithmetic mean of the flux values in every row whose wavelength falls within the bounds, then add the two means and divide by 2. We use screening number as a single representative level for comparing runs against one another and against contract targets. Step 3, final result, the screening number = 42.5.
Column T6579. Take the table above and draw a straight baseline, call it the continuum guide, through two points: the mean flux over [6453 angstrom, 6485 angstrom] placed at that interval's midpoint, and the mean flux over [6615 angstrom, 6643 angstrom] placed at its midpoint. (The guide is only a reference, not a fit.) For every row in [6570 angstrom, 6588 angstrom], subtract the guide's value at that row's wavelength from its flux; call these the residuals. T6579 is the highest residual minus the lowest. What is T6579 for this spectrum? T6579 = 4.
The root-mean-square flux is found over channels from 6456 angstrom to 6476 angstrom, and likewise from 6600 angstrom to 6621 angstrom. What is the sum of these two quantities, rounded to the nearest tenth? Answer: 91.5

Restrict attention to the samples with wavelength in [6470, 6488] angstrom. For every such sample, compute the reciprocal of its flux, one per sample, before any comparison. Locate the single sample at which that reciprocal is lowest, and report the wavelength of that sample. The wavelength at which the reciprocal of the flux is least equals 6483.86 angstrom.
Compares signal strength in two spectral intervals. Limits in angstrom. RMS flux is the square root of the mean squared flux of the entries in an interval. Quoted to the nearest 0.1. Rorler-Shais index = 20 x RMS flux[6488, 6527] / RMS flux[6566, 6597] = 22.0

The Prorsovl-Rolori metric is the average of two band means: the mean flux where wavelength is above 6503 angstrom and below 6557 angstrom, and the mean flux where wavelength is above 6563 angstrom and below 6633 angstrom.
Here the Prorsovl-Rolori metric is 42.4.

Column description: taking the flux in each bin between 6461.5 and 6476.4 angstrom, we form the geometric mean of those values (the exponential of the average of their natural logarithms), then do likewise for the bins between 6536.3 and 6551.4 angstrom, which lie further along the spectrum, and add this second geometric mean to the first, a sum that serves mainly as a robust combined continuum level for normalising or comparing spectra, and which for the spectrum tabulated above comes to 93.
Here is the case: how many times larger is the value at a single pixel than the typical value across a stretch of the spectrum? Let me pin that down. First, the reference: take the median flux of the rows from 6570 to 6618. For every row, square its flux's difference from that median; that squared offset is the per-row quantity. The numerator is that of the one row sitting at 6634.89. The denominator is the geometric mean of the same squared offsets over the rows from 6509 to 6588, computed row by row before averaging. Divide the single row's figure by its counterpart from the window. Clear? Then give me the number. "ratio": 15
